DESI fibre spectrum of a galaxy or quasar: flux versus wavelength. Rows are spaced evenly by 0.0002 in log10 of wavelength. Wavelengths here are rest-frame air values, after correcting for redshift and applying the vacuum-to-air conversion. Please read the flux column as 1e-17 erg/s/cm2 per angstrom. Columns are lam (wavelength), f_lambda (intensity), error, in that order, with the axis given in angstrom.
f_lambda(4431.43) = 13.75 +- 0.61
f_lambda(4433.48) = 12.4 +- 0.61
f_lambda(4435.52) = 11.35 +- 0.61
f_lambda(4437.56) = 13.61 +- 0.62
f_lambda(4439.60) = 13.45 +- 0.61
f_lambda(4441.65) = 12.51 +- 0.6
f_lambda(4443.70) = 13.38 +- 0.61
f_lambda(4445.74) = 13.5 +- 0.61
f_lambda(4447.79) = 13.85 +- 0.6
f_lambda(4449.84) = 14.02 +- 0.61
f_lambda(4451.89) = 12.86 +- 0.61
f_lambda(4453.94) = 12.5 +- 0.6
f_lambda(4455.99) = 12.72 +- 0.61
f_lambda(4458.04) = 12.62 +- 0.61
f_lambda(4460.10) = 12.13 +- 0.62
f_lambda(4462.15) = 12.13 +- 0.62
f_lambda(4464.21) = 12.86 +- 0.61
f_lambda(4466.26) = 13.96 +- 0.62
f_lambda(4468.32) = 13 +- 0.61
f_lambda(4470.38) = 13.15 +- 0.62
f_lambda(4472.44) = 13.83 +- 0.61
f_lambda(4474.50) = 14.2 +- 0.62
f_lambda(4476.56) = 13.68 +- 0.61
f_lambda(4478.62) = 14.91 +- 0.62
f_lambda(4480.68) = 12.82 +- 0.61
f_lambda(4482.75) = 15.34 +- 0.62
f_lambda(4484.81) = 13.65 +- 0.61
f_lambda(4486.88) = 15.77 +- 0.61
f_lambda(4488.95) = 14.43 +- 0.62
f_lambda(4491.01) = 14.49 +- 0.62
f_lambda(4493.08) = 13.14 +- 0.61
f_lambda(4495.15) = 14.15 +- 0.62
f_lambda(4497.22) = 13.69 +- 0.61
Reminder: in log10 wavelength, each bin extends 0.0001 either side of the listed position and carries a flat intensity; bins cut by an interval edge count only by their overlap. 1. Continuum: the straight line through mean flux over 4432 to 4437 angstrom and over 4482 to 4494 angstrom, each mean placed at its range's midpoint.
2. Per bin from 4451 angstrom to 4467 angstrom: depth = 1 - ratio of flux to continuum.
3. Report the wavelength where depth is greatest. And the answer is 4462.15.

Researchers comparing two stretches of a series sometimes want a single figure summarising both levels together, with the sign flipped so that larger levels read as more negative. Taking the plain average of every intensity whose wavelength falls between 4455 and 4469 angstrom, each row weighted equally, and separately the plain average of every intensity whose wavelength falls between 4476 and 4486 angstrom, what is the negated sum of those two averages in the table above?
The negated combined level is -26.9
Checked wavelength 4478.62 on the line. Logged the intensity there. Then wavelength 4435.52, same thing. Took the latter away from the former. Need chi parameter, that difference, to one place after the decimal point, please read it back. 3.6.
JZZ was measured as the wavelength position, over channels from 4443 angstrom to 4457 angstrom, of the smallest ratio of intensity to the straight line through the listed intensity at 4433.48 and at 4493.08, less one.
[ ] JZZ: 4453.94 angstrom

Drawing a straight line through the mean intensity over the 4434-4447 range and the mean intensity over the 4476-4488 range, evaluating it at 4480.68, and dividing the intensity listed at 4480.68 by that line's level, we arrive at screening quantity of 0.89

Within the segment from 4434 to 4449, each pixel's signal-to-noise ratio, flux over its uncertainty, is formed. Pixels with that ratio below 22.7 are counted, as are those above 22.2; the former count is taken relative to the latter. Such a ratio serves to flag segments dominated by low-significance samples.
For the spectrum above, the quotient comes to 6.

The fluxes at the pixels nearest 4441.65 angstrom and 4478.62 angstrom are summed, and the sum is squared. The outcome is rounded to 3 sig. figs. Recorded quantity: 752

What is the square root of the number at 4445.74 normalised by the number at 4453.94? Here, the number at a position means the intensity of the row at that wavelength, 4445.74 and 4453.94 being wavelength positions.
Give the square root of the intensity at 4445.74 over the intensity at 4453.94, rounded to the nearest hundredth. 1.04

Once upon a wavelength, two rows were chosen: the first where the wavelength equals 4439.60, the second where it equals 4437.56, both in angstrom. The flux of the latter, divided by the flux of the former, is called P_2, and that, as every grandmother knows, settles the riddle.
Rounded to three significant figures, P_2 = 1.01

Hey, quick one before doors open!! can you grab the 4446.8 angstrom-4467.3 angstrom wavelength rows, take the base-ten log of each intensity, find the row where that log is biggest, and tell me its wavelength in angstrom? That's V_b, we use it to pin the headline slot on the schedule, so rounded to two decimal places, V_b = 4449.84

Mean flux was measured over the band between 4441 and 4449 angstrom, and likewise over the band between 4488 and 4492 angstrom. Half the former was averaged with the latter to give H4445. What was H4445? 10.6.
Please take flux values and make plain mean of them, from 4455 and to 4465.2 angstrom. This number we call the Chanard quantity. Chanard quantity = 12.5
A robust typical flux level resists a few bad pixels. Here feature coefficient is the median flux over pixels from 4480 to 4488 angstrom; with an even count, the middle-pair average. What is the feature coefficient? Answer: 14.5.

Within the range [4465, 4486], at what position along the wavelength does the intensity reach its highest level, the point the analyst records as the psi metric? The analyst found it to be 4482.75 angstrom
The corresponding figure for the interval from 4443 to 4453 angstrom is 4449.84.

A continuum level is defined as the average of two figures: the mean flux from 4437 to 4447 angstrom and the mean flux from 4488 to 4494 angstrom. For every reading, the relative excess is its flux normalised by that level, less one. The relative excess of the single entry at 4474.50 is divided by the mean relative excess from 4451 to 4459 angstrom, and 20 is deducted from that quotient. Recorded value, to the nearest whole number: -21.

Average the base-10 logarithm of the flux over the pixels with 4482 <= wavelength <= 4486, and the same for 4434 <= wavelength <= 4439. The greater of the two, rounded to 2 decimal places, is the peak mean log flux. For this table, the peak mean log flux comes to 1.16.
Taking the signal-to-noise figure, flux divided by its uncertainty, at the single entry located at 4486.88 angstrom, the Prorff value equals 25.9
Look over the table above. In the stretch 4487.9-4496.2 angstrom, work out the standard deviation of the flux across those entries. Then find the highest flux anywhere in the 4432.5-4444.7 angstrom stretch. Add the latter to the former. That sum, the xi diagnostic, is 14.2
